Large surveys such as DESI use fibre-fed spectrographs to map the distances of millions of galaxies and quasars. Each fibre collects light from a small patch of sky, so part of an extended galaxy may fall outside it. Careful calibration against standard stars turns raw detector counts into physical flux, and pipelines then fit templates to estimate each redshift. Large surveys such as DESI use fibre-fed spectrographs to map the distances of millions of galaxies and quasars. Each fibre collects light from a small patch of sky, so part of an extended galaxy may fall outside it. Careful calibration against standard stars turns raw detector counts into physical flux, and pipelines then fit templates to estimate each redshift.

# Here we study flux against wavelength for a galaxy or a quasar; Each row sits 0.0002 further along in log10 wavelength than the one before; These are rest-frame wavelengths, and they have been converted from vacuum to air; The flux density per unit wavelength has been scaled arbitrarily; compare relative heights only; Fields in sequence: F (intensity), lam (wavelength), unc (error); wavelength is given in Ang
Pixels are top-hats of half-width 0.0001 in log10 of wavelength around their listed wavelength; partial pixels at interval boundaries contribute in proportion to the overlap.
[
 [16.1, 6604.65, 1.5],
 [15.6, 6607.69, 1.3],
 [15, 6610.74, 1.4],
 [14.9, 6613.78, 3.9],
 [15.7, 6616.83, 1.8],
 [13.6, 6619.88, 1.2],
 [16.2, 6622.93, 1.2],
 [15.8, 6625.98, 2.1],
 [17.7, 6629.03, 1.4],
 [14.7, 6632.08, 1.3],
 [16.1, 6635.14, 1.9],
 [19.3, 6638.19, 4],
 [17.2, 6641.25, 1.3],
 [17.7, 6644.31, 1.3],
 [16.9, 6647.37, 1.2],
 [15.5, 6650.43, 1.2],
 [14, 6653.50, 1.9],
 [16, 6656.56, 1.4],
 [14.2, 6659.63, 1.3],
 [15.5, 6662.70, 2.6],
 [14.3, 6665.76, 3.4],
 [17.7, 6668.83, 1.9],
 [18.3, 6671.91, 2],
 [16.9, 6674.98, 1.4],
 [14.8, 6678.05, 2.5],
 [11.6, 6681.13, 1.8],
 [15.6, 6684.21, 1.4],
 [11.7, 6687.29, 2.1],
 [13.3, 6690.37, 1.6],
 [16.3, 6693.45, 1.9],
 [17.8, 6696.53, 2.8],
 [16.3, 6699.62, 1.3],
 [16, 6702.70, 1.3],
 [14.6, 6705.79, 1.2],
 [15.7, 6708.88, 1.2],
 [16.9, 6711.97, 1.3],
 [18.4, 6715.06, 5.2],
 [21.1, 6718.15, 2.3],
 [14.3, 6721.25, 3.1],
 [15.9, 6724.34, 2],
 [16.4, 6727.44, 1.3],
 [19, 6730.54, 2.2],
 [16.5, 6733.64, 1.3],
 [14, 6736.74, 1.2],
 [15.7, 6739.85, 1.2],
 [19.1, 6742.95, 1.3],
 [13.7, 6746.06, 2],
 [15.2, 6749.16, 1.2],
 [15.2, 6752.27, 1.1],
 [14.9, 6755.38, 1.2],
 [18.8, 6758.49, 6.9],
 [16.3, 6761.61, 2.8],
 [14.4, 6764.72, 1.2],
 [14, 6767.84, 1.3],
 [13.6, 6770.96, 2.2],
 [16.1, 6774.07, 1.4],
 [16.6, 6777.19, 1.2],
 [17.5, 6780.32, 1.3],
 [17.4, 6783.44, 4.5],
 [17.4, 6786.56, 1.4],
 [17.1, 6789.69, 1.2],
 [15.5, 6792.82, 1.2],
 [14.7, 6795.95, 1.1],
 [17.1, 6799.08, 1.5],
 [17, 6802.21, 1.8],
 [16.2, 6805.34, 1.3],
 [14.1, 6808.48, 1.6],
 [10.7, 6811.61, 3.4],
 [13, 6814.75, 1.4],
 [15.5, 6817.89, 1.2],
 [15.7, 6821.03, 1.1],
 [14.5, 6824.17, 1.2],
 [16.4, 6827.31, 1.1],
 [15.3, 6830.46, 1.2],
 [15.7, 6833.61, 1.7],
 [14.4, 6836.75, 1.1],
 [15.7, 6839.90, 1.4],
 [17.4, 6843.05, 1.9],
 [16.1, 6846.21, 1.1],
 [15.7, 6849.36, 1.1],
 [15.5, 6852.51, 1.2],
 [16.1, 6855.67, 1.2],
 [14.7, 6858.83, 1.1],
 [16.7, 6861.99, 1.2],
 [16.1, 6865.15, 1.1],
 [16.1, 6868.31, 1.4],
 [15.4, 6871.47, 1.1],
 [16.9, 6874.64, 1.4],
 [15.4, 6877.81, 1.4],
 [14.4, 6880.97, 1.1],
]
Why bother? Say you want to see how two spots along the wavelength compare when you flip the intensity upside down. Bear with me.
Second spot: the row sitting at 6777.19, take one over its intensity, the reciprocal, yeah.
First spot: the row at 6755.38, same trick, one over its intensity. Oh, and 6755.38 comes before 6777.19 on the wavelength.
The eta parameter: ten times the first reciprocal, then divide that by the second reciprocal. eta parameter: 11.1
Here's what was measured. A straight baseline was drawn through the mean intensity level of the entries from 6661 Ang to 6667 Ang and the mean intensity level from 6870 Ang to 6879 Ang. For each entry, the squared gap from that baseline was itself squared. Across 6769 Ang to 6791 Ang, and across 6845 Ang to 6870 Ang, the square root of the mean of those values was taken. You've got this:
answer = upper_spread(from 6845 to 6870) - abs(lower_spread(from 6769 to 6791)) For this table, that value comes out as -2.5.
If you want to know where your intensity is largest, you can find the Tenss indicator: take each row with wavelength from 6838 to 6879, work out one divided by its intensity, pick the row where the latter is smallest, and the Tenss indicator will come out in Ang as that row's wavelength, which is 6843.05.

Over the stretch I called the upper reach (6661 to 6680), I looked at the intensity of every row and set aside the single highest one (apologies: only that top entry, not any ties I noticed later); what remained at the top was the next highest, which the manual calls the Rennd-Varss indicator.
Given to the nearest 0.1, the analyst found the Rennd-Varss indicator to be 17.7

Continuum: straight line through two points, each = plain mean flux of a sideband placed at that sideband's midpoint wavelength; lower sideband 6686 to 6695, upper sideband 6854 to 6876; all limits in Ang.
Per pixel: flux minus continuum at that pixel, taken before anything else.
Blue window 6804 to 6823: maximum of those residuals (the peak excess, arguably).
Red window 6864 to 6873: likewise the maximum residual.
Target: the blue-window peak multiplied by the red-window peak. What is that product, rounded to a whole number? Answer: 0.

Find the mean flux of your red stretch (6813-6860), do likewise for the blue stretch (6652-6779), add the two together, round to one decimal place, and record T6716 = 31.2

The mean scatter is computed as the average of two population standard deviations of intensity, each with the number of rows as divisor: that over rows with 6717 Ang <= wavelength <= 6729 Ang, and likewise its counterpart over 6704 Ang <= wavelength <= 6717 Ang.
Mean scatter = 2.0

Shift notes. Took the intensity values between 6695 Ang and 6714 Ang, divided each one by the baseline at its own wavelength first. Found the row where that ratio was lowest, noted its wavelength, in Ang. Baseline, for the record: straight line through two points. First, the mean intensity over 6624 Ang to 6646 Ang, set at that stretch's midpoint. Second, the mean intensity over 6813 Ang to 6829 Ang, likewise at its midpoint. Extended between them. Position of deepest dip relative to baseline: 6705.79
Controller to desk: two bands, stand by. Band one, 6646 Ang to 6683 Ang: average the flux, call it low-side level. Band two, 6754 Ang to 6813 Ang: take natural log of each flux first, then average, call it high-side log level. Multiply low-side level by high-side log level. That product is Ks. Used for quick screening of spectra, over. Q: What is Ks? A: 42.6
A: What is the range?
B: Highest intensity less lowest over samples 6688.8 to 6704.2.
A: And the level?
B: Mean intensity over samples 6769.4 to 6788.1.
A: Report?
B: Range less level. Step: -11.9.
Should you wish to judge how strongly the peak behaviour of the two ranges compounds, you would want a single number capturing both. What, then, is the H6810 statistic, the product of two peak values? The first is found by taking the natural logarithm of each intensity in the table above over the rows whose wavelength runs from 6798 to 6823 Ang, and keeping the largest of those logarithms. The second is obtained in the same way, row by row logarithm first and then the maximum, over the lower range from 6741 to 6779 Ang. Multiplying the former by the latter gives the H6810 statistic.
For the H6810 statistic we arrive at 8.4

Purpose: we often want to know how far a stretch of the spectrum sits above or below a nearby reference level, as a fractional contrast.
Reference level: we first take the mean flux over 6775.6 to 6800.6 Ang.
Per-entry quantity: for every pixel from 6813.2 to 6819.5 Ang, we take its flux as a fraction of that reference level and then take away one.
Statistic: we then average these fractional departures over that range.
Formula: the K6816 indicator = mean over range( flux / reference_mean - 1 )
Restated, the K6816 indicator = -0.14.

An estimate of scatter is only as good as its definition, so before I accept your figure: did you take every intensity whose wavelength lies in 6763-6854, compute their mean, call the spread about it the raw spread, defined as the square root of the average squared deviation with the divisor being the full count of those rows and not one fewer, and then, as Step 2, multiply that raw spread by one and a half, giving 2.3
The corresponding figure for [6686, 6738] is 3.3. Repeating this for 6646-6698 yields 2.9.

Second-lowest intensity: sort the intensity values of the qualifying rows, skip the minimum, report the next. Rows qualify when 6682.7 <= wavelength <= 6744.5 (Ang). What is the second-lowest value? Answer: 13.3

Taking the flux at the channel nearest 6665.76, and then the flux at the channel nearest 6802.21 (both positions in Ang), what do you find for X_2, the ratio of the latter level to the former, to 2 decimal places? 1.19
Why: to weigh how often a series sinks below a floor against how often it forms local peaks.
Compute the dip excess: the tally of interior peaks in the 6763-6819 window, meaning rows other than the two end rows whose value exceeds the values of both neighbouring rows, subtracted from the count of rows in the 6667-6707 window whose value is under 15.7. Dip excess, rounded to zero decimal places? 4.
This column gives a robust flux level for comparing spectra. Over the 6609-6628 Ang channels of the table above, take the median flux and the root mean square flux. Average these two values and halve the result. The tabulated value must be 7.64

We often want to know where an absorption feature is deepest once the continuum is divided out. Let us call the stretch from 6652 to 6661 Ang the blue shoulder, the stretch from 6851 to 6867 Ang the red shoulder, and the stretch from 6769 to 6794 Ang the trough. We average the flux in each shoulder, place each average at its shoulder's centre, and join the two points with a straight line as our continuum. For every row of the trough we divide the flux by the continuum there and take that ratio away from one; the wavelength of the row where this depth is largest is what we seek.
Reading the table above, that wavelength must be 6770.96 Ang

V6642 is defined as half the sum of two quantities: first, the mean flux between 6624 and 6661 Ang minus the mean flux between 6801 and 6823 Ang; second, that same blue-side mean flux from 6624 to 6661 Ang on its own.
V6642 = 9.0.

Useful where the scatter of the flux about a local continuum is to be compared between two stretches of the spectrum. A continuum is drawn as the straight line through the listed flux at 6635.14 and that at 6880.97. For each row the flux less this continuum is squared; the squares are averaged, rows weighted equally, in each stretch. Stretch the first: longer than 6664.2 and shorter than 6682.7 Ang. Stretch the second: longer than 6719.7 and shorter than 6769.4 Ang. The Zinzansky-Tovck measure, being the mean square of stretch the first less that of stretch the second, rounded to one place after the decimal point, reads 2.1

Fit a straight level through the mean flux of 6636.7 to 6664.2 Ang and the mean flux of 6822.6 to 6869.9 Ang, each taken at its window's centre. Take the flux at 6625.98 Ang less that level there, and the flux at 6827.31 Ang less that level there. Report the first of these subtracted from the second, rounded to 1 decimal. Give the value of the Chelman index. 1.1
